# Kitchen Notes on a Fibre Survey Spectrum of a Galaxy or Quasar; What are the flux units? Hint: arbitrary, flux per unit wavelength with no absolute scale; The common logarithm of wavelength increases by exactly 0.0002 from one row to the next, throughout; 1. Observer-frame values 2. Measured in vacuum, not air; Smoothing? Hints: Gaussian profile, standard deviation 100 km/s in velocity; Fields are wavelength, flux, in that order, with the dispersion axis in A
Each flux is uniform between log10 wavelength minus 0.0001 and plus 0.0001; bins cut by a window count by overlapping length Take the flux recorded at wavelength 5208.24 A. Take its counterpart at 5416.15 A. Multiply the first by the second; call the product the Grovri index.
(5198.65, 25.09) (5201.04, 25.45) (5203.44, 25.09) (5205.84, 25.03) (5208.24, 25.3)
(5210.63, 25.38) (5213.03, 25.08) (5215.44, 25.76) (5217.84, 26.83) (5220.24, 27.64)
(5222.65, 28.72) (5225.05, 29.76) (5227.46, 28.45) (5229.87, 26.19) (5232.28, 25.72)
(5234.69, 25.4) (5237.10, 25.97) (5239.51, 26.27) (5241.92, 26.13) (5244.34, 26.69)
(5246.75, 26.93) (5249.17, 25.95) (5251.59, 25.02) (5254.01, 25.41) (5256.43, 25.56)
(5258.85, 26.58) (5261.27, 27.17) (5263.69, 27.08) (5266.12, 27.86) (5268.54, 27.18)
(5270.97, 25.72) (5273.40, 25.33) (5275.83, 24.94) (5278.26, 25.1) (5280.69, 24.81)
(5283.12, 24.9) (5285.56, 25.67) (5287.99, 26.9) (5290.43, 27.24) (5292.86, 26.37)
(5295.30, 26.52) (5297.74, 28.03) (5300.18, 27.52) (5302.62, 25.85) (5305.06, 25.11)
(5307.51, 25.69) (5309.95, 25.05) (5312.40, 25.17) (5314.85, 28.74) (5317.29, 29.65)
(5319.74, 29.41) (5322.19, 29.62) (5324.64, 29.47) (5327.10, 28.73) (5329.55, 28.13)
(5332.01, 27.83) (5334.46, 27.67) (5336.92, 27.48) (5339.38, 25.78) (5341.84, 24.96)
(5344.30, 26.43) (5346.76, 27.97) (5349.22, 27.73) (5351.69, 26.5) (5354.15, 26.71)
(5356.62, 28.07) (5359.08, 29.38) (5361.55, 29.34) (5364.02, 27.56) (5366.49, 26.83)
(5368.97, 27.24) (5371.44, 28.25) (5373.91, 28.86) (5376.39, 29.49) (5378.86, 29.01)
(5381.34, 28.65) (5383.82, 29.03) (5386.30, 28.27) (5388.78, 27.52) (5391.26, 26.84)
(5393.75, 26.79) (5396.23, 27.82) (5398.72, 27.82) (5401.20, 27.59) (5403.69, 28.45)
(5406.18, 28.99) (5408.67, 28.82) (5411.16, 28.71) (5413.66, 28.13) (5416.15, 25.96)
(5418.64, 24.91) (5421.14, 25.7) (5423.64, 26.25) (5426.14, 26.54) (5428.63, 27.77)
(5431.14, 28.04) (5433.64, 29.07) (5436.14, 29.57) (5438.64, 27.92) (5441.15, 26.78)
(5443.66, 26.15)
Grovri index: 657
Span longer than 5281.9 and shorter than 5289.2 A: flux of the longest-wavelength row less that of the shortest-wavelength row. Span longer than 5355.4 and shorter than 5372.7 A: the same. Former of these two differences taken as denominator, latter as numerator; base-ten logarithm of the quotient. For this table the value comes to -1.0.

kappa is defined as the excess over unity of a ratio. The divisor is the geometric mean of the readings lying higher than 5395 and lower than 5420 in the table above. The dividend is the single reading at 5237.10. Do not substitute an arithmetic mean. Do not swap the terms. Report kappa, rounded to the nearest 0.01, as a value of -0.06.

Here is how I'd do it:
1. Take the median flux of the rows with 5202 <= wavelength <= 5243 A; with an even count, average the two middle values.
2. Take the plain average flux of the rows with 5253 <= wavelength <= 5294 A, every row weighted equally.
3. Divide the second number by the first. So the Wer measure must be 1.01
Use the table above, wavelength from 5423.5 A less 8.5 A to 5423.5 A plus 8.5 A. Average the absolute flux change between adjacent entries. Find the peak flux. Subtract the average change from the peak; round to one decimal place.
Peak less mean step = 27.3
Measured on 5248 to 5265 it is 26.6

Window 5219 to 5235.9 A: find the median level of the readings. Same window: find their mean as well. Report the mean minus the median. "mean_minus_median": -0.23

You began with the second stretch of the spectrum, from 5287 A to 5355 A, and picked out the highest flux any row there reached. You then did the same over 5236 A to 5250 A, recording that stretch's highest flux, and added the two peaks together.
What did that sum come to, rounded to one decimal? 56.6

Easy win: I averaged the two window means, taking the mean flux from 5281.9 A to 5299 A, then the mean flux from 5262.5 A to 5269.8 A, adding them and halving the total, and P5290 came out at 26.9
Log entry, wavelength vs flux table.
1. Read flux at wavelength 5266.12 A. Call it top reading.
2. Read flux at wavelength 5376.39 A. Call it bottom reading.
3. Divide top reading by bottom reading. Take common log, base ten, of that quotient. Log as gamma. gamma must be -0.0247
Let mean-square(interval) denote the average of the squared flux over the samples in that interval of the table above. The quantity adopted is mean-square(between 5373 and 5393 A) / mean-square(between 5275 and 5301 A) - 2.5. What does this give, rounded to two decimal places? -1.32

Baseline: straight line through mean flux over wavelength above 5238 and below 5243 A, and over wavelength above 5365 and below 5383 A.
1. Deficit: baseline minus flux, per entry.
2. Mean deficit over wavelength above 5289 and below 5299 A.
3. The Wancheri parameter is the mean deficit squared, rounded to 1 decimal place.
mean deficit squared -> 0.0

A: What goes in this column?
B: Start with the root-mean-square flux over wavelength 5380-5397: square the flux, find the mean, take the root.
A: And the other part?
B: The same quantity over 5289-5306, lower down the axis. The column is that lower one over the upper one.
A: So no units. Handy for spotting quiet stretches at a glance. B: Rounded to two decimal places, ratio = 0.96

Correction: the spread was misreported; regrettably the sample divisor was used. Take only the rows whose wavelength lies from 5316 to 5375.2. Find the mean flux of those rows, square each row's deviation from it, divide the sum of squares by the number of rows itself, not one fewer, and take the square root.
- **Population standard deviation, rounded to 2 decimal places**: 1.25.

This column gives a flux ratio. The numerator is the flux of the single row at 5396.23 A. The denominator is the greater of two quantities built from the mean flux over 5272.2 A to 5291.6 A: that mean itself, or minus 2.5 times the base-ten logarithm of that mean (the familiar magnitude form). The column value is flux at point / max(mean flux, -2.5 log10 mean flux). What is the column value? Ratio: 1.09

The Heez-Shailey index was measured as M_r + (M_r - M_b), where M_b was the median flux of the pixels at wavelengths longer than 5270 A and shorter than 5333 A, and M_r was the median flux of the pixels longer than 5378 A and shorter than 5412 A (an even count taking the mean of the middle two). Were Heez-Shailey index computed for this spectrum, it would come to 30.3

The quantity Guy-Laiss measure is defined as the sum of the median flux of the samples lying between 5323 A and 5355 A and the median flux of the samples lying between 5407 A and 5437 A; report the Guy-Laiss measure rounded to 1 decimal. 55.6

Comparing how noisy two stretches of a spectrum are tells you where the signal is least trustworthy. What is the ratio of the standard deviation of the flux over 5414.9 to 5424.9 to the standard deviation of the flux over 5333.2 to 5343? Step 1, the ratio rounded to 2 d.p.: 0.44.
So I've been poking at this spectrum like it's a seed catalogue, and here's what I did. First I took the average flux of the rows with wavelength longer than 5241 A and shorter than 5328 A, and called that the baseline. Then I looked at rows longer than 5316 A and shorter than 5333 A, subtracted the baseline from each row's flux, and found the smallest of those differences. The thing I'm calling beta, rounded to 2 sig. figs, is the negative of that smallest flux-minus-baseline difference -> -1.2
